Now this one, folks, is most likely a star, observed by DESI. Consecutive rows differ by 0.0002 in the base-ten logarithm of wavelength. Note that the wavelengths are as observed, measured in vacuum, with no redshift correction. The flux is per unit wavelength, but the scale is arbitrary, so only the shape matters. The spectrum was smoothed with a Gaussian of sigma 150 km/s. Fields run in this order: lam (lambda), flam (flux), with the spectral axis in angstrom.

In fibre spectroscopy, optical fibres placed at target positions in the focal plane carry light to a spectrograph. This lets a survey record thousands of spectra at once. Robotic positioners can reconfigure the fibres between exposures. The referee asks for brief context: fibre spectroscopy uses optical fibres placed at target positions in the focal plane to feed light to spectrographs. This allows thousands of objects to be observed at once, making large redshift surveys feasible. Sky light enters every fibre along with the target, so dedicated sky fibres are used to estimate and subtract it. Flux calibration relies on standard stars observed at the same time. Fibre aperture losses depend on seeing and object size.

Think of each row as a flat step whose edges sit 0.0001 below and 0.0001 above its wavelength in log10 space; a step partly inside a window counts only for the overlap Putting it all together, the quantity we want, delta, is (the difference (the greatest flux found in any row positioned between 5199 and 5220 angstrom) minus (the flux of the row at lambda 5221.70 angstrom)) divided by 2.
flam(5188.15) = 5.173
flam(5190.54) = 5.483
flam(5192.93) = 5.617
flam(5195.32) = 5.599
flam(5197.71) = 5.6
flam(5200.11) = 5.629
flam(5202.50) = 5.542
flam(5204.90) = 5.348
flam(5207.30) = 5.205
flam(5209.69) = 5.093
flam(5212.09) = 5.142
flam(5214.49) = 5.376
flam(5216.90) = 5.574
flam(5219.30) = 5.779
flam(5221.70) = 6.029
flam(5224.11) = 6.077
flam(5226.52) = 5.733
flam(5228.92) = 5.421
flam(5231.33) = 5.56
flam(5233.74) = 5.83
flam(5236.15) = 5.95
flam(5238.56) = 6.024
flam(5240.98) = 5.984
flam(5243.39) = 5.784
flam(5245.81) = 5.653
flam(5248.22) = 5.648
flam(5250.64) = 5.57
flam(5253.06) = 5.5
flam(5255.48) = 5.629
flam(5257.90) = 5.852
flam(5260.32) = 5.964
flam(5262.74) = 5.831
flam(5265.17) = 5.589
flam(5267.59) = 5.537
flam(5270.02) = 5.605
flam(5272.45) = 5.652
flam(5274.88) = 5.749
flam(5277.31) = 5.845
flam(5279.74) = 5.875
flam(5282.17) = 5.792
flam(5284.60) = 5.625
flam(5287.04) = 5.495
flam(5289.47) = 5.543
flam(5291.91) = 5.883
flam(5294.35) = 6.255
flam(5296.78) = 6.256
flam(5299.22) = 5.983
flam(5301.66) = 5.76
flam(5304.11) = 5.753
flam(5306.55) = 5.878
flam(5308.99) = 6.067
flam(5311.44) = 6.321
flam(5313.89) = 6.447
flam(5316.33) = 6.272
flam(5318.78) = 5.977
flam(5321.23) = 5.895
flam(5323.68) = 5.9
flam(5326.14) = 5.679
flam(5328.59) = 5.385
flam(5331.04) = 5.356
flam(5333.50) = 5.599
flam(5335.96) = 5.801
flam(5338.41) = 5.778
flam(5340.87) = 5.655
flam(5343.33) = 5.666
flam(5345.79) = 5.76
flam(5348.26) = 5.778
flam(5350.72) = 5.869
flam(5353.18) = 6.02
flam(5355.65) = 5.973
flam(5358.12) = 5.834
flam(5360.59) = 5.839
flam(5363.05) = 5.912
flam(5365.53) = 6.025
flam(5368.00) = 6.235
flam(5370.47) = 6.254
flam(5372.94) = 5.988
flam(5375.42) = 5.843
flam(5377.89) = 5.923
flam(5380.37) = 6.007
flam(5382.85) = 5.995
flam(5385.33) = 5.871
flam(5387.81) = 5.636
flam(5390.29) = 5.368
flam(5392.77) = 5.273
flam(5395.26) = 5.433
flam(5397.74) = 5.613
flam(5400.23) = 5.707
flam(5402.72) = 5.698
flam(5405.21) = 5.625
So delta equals -0.1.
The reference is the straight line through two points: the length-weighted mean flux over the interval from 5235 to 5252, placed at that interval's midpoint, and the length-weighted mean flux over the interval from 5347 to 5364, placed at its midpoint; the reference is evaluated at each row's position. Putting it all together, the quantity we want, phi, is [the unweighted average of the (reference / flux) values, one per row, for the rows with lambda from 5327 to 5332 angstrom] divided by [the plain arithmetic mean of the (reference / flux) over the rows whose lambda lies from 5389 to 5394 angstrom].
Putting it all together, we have 0.98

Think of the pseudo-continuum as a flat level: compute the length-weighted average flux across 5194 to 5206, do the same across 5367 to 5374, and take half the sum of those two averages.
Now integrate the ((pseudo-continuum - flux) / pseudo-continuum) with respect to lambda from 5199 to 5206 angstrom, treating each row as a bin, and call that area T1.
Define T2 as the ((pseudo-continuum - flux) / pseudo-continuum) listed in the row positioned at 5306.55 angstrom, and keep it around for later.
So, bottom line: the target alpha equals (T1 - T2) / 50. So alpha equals 0.008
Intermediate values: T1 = 0.4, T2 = 0.00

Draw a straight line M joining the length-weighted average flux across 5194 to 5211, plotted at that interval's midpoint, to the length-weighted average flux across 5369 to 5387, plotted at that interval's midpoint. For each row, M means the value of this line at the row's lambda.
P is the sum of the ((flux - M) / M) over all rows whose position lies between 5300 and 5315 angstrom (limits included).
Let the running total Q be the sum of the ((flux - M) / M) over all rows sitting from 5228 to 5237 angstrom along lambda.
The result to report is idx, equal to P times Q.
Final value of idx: 0.034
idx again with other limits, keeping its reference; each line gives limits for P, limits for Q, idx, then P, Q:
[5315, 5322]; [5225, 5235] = 0.011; 0.13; 0.09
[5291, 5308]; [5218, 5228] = 0.085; 0.29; 0.30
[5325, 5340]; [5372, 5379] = 0.006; -0.24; -0.03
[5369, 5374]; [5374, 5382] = -0.001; 0.05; -0.03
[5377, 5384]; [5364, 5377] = -0.001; -0.01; 0.10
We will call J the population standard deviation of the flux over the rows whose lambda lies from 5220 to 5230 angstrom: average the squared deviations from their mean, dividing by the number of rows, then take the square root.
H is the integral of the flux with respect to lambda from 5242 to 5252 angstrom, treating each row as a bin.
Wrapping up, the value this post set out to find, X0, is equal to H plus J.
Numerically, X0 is 57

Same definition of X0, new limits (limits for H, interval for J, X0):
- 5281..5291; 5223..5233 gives 56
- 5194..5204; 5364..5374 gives 56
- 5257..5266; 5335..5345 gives 52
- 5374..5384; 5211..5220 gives 60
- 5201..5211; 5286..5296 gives 53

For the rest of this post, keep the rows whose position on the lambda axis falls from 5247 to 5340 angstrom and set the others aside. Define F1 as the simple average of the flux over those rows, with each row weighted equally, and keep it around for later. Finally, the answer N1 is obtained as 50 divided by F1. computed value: 8.61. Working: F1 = 5.80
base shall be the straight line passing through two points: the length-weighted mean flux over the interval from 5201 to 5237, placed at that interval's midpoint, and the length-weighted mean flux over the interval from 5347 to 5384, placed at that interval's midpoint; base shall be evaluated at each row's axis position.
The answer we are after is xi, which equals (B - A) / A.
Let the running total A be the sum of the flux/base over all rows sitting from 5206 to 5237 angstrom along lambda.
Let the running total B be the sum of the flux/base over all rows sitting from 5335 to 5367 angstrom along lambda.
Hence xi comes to -0.017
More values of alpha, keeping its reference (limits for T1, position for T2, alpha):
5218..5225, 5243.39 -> -0.003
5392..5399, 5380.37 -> 0.010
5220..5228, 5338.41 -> -0.002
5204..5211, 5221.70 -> 0.016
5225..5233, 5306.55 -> 0.007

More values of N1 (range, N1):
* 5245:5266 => 8.78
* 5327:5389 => 8.56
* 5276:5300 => 8.54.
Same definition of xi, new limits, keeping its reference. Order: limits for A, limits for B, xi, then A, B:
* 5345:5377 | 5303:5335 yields 0.009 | 13.0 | 13.1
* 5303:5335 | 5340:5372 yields -0.013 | 13.1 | 12.9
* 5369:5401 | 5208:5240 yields 0.057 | 12.4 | 13.2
